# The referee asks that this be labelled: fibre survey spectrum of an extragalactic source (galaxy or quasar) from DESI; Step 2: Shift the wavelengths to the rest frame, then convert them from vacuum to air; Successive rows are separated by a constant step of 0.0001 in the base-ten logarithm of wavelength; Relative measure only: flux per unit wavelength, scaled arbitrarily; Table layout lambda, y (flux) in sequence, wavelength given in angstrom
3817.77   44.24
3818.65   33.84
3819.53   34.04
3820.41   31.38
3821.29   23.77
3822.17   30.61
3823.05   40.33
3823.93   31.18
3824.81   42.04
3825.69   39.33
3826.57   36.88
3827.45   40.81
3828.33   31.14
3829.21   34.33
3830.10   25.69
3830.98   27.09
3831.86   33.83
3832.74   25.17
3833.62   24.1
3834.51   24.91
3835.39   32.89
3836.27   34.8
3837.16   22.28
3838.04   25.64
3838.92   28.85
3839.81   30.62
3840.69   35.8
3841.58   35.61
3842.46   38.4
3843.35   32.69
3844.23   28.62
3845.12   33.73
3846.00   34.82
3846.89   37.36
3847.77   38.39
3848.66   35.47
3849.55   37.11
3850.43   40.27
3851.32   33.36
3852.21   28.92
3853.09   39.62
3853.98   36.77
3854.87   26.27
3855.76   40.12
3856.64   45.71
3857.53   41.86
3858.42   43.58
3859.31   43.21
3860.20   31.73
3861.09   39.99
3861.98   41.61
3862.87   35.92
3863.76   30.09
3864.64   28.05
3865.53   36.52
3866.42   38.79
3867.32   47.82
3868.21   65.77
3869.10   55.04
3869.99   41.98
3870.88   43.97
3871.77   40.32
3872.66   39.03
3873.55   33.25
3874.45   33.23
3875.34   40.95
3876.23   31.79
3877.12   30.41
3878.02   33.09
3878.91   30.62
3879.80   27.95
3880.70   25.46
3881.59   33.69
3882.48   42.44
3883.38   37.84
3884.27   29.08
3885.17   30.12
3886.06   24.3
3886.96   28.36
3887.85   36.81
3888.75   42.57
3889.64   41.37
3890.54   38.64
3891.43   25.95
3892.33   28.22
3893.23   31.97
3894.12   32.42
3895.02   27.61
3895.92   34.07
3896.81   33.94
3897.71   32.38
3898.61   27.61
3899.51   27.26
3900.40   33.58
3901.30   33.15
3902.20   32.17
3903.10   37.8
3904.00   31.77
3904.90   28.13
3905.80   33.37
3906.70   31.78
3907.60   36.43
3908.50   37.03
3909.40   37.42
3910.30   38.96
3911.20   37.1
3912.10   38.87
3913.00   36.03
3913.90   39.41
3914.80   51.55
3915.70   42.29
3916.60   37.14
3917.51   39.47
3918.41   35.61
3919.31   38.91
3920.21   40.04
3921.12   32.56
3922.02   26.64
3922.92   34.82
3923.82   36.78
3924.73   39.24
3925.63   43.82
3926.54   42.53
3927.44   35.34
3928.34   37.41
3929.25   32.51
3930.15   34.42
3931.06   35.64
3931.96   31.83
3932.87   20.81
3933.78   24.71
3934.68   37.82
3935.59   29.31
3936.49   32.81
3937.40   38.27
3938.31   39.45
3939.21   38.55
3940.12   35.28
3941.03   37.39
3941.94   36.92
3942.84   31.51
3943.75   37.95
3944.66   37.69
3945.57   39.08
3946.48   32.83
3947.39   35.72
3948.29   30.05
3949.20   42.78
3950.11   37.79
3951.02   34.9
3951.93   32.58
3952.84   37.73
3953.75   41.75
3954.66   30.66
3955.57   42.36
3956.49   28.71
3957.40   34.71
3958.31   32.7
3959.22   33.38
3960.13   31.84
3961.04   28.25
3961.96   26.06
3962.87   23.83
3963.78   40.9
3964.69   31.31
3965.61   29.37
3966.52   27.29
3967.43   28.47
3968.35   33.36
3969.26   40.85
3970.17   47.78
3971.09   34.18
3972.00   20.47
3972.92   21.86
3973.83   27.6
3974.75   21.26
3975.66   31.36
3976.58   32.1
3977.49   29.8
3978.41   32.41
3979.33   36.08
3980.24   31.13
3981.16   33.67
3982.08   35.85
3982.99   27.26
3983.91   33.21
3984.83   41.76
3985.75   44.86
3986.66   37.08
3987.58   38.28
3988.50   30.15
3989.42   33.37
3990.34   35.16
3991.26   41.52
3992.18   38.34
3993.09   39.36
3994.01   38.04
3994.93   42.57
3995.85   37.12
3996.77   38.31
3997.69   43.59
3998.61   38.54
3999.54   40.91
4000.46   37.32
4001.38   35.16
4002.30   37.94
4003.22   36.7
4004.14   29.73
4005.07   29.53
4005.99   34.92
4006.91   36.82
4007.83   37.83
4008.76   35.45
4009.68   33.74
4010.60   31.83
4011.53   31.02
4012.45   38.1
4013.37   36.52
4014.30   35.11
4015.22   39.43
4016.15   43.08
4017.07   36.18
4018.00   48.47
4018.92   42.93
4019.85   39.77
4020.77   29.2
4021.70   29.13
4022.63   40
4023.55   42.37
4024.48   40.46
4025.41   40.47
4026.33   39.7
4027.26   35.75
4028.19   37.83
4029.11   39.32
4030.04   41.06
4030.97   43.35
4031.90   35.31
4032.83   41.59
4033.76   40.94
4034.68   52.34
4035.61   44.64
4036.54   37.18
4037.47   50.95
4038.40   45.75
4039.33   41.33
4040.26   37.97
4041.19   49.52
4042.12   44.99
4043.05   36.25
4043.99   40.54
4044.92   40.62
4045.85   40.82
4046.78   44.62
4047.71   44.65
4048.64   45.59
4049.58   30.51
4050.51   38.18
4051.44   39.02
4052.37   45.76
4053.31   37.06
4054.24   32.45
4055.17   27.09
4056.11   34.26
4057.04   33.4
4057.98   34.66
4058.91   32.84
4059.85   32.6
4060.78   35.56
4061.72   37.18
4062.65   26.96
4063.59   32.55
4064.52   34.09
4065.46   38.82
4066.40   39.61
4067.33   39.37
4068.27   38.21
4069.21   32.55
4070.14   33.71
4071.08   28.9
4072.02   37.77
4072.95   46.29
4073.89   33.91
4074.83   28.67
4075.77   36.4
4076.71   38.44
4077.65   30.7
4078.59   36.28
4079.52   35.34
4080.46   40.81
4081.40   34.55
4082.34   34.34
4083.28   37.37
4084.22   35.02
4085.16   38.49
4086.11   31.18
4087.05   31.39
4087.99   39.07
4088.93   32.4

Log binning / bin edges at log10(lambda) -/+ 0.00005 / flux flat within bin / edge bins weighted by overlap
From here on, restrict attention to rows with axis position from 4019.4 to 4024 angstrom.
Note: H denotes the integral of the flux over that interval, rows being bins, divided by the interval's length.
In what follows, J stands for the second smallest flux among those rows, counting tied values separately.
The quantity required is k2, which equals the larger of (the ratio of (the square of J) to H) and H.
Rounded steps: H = 36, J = 29.2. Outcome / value 36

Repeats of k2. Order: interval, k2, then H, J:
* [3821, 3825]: 33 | 33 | 30.61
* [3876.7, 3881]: 30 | 30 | 27.95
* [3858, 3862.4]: 40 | 40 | 39.99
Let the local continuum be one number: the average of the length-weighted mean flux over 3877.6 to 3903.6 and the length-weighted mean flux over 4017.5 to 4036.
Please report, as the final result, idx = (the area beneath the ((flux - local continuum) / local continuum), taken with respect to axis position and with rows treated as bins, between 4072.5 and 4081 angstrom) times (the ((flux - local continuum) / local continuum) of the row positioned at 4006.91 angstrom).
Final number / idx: 0.00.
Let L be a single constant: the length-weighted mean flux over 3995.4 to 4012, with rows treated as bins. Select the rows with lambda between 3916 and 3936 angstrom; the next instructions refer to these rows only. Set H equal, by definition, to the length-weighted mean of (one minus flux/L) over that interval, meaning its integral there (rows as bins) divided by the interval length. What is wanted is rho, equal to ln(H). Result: -3.62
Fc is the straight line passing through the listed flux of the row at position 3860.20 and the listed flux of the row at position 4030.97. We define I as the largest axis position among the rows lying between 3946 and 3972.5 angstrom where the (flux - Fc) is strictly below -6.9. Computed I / 3972.00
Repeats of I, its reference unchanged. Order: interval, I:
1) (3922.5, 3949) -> 3948.29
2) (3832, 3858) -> 3837.16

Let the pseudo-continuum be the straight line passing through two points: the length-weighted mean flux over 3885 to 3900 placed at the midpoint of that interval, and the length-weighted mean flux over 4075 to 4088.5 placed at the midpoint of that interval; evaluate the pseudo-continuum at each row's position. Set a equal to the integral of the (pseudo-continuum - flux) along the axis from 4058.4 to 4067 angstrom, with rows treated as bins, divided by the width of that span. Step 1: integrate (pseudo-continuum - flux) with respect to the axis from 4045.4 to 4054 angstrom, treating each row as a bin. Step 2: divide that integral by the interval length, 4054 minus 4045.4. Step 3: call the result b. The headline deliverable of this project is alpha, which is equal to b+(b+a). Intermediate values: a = 1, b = -5.6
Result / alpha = -11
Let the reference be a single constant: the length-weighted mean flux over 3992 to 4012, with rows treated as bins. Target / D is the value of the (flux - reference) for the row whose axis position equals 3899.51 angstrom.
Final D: -9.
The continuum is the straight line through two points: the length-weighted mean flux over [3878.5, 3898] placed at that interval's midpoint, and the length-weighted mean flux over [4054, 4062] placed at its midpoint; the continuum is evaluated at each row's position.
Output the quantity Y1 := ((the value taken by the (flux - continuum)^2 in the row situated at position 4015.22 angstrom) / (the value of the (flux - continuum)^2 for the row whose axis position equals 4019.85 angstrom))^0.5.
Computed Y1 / 1.0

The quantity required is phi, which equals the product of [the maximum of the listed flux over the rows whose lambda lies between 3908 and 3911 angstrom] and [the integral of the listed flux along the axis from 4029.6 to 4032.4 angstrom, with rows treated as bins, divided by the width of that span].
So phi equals 1552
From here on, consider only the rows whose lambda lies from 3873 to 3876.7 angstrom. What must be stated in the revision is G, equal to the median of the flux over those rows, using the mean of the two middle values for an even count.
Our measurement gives 33.2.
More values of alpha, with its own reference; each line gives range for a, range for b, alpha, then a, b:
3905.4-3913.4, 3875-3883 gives -6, -4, -1.1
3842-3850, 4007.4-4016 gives -7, -4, -1.5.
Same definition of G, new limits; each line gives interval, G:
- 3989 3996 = 38.2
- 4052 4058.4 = 34.3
